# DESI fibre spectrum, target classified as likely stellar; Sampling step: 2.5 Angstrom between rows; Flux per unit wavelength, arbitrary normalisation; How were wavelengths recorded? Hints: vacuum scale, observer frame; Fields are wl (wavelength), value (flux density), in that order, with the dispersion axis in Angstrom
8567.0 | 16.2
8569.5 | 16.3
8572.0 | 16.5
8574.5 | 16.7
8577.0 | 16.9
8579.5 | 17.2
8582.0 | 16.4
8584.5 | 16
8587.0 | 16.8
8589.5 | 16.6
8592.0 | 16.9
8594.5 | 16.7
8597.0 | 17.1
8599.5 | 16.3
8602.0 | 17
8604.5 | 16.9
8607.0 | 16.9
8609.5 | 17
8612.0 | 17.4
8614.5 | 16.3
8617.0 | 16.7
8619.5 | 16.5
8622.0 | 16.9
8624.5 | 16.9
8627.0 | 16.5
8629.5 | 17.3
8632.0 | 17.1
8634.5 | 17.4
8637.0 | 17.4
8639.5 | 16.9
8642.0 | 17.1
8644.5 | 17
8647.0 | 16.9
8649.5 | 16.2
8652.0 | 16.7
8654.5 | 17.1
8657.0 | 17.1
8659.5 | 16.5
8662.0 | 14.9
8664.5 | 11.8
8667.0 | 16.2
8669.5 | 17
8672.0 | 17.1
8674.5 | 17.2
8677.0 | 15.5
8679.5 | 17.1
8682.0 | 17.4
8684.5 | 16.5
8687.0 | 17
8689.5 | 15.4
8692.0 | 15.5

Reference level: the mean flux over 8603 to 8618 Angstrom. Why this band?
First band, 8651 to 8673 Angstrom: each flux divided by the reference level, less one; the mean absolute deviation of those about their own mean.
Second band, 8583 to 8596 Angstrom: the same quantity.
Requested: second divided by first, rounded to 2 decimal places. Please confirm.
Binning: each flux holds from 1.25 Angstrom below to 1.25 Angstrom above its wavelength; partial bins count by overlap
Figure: 0.20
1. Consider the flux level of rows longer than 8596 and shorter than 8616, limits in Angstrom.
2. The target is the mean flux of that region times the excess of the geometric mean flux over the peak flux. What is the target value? -9.1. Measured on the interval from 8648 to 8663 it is -11.5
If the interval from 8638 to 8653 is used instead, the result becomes -5.1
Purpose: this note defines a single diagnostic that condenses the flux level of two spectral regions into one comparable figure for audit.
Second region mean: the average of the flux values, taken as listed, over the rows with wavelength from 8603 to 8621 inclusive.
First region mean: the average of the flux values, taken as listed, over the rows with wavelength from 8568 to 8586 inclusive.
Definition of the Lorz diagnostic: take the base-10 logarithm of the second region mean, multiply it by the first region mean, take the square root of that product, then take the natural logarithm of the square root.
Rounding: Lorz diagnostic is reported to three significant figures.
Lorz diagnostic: 1.51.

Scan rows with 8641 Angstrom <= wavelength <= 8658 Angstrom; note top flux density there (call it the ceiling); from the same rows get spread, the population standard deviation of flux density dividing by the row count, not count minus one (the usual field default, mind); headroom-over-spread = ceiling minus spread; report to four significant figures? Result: 16.79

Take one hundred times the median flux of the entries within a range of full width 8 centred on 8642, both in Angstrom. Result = 1700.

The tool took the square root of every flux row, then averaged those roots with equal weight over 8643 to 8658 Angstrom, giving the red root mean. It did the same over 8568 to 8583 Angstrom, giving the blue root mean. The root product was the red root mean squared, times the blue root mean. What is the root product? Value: 68.7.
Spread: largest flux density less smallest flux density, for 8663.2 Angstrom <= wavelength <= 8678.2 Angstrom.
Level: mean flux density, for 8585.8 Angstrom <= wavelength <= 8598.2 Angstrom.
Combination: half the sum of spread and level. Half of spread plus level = 11.1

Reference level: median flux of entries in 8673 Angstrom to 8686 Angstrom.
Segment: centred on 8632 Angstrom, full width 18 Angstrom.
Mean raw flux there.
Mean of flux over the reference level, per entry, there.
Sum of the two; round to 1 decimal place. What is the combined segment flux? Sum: 18.1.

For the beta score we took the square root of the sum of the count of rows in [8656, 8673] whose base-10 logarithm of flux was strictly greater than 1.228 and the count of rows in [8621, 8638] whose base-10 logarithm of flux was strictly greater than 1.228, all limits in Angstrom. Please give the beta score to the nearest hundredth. 2.65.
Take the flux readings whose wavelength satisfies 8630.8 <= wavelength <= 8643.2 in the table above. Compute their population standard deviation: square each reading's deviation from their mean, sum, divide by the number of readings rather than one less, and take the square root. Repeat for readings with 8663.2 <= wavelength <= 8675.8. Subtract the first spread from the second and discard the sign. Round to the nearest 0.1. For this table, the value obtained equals 1.9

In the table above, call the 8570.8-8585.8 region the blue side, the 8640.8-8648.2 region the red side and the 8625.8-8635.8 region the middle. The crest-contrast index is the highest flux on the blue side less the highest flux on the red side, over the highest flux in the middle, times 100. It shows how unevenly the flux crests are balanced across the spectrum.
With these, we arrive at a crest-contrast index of 1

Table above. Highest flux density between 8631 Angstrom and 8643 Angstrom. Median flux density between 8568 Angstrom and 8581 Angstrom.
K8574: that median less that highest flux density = -0.70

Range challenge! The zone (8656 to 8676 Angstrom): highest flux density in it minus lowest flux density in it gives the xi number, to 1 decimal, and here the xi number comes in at 5.4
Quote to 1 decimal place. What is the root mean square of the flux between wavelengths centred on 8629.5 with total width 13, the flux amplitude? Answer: 17.0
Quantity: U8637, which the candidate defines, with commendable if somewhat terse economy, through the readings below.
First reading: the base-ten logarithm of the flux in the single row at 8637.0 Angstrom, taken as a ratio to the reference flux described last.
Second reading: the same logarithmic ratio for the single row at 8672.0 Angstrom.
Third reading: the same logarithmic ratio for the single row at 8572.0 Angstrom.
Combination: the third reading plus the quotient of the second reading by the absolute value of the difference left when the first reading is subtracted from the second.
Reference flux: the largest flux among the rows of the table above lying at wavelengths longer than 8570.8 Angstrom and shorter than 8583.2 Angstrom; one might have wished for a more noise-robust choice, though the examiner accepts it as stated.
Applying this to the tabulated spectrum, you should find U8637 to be -0.35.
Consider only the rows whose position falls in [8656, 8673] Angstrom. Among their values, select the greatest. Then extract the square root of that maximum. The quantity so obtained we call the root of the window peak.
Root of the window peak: 4.14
